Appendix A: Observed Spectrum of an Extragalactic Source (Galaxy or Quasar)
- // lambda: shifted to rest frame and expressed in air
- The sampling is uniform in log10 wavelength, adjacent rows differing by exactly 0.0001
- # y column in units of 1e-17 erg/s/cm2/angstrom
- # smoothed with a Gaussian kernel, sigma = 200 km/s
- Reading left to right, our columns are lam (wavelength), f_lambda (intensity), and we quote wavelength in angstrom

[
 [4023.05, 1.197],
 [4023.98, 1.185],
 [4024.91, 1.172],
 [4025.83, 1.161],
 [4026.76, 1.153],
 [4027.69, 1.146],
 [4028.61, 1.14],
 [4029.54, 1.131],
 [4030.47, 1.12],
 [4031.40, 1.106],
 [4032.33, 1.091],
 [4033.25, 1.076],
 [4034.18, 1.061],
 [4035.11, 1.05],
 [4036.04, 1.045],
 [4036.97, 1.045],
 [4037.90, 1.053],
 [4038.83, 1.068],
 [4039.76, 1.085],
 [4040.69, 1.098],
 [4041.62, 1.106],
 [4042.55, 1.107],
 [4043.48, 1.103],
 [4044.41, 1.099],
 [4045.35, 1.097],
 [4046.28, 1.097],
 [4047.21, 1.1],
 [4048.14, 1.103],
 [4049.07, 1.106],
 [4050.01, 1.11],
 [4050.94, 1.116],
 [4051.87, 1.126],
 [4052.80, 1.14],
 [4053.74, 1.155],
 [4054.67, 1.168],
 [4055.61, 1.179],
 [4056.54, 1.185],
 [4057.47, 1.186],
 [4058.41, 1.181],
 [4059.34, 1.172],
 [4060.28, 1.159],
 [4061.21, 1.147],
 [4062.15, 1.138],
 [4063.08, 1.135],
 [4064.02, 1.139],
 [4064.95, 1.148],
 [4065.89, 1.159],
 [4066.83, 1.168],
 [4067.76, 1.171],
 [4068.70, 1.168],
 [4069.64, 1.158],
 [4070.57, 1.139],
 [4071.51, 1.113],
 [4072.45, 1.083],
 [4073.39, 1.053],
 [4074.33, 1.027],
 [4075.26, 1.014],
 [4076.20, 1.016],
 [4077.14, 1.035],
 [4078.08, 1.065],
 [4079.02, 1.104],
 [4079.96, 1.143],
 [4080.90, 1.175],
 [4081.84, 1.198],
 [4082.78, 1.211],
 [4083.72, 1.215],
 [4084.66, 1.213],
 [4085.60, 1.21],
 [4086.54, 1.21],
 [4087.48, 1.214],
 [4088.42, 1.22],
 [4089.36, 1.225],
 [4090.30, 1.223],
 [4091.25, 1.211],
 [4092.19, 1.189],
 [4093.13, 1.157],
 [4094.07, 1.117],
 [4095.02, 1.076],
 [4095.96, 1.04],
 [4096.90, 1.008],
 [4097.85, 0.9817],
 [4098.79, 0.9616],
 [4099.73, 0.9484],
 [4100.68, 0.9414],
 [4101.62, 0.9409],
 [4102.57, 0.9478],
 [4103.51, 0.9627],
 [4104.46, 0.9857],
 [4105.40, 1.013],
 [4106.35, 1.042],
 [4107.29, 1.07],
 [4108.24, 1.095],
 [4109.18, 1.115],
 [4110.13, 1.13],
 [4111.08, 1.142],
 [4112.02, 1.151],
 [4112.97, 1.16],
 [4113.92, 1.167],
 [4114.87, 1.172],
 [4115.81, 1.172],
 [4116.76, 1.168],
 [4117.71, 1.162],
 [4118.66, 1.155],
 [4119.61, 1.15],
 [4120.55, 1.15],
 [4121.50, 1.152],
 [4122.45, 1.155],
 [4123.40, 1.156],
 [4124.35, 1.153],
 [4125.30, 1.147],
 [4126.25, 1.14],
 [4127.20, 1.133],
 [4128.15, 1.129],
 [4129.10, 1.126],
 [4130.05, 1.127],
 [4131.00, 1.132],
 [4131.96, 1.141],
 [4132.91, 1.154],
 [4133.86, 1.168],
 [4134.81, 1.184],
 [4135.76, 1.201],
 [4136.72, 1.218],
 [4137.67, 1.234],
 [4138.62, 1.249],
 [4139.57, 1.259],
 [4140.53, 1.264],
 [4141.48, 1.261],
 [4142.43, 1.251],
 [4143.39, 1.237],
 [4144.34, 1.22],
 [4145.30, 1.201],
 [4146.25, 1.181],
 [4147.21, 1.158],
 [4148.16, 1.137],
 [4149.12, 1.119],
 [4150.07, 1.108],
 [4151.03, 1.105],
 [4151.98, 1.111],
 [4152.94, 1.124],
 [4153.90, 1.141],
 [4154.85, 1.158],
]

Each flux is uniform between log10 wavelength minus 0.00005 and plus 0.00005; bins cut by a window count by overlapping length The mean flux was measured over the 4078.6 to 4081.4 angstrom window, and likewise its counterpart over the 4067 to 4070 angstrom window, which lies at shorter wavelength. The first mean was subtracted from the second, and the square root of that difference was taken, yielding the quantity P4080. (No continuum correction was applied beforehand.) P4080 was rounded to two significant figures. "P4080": 0.16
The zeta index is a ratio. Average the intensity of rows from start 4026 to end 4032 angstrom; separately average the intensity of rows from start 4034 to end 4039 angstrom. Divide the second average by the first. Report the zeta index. 0.93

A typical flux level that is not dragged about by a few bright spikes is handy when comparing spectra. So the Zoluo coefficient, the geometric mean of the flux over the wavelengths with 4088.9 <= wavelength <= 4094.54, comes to 1.19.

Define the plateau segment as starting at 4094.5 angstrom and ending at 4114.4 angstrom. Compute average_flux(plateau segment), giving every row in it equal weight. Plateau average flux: 1.04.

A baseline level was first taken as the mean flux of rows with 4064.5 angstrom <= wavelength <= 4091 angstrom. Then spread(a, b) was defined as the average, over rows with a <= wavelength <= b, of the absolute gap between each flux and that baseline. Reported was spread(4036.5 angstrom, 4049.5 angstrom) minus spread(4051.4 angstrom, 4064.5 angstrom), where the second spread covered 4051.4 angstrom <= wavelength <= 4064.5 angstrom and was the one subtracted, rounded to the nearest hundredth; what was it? 0.04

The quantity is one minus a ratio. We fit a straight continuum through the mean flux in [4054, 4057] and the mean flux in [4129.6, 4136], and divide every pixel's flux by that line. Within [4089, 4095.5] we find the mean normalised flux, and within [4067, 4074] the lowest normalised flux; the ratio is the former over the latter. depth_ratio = -0.12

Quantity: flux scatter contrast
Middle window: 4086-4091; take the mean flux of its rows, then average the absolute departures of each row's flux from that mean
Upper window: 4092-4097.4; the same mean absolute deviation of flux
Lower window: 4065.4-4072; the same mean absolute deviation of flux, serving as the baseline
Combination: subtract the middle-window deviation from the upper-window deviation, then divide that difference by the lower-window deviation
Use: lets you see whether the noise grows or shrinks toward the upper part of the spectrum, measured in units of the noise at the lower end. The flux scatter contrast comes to 3.2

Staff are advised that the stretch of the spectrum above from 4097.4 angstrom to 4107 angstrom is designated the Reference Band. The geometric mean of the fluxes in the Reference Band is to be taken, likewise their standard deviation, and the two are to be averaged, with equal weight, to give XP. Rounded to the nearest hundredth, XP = 0.50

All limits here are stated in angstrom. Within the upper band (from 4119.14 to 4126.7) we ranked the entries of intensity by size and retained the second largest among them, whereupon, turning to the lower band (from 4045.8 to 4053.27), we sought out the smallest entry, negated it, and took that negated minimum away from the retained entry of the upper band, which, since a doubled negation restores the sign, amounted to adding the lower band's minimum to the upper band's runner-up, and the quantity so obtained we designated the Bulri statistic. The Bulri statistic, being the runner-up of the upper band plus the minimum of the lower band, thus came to 2.25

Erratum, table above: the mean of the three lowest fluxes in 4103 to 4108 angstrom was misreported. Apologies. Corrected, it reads 0.99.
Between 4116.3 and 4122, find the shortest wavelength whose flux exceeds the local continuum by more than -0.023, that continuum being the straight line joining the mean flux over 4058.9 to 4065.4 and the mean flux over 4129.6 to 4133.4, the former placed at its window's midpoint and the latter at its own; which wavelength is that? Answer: 4116.76 angstrom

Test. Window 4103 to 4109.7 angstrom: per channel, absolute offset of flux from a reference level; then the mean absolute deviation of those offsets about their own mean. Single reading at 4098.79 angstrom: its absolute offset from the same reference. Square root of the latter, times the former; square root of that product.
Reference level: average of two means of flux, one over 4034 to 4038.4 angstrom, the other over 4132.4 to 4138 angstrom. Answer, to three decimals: 0.135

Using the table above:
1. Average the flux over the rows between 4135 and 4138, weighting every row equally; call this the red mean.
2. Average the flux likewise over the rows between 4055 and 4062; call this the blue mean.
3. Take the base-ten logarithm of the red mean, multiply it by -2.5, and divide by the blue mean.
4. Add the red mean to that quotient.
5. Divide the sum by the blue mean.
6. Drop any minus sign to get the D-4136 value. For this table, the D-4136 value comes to 0.883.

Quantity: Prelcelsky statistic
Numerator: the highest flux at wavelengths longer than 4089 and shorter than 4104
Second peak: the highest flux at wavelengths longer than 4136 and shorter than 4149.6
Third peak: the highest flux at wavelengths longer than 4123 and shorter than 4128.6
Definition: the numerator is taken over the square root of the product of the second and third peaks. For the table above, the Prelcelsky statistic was 1.01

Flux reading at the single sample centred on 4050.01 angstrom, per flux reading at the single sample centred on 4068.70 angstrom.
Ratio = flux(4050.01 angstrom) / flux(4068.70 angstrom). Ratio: 0.95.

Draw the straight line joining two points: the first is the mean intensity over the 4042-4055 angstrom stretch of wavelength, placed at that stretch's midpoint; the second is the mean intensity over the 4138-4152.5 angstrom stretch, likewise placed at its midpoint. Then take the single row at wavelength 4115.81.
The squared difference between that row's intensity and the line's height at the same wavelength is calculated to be 0.0000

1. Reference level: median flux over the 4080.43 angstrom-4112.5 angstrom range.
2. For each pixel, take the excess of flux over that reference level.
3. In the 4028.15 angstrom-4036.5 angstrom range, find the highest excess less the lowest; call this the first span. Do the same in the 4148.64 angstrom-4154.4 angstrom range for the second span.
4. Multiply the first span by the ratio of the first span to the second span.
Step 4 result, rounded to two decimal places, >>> 0.25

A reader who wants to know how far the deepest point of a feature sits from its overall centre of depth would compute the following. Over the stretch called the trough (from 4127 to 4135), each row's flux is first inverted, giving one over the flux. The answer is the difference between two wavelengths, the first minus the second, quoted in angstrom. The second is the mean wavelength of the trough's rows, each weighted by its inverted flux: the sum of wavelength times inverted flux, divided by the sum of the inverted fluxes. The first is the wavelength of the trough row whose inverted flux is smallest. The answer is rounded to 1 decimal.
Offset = 3.8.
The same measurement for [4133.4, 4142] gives 2.9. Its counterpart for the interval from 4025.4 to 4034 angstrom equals -3.8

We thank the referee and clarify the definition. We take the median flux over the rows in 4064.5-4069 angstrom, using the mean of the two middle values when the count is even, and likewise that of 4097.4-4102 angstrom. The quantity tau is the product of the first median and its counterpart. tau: 1.11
